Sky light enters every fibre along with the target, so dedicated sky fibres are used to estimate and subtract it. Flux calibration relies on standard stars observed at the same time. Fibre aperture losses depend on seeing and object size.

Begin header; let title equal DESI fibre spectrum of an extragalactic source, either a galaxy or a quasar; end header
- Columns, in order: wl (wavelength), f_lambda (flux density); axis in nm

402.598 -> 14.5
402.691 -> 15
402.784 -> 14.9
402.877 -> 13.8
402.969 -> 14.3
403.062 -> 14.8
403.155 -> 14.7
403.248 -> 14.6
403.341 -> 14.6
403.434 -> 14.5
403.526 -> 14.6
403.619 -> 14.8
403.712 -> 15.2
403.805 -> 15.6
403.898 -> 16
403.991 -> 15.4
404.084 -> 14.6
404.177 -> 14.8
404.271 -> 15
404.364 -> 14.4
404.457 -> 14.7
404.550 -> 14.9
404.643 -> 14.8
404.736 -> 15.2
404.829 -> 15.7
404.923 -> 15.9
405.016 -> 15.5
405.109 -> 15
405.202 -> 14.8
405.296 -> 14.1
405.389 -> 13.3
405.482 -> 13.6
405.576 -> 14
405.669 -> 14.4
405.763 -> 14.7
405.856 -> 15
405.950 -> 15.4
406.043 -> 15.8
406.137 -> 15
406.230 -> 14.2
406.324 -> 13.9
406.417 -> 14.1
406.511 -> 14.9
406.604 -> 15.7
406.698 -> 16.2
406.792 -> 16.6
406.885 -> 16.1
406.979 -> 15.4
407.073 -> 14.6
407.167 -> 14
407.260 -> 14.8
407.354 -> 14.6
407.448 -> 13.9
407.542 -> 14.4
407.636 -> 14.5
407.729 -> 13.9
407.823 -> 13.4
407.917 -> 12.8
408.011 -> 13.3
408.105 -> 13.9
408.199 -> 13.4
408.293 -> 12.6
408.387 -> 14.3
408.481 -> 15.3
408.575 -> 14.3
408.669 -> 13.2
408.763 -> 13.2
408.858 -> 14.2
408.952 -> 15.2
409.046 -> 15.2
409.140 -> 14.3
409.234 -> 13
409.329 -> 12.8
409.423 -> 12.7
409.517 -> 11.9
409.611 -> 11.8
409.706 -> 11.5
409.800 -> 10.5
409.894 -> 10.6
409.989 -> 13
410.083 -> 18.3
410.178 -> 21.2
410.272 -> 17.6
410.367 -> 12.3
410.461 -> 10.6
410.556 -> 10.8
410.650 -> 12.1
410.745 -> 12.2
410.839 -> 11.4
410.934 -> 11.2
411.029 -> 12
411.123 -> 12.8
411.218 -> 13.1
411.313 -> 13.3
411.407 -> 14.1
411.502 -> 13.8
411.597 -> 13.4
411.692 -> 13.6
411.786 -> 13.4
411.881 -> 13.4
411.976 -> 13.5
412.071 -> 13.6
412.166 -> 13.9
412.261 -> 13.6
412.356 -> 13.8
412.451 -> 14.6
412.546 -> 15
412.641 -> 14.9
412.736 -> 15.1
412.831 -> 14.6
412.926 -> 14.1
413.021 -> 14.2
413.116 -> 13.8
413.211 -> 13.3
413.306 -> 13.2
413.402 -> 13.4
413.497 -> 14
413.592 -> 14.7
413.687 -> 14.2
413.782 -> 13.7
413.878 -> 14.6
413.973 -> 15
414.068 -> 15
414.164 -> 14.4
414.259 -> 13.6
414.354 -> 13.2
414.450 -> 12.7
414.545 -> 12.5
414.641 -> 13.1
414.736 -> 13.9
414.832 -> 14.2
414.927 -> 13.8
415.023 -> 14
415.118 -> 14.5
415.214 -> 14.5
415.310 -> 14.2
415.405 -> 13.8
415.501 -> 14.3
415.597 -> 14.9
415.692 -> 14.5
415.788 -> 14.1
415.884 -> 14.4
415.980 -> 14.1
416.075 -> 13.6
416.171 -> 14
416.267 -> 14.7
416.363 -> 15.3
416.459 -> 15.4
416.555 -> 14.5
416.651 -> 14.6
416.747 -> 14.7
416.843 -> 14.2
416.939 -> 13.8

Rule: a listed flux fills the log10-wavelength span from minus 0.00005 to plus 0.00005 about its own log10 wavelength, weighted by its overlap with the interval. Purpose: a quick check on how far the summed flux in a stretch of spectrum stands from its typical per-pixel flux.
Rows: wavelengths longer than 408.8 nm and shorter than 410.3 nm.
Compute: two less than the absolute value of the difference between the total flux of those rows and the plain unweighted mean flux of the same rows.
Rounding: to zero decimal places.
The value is 208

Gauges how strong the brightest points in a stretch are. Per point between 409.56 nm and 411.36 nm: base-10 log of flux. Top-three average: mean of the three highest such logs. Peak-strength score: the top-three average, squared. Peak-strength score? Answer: 1.63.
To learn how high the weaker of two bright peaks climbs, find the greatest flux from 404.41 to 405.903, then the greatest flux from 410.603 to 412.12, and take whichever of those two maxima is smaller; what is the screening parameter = 14.1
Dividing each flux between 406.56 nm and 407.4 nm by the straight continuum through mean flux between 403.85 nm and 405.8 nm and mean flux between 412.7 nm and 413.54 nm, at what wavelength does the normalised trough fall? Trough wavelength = 407.167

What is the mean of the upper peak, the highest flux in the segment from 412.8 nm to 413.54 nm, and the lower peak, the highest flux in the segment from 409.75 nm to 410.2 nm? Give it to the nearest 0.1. 17.9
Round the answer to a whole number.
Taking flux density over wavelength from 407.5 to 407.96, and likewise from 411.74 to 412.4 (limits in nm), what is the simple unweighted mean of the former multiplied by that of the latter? 188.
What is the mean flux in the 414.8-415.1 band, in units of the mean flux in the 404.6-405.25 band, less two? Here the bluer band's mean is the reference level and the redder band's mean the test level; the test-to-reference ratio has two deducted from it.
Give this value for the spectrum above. -1.08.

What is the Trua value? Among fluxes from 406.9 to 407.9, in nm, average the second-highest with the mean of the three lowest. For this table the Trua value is 14.3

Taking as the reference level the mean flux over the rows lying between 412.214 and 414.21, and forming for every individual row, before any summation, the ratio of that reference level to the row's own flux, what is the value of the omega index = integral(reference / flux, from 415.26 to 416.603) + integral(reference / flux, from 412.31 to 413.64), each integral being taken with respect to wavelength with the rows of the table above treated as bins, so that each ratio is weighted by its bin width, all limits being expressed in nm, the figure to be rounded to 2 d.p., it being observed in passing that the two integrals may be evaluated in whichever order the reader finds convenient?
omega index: 2.67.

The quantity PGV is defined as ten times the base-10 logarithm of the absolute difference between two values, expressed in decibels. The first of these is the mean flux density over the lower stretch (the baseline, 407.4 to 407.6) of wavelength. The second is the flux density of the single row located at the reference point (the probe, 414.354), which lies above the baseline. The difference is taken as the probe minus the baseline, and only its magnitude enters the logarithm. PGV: 0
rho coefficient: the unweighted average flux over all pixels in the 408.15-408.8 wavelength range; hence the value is 13.8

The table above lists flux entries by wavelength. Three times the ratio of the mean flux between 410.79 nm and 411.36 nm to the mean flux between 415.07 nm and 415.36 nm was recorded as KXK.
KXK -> 2.6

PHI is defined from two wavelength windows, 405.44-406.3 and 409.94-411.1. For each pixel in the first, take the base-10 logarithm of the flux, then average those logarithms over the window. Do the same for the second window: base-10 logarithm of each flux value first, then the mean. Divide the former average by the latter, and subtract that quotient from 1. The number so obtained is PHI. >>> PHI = -0.040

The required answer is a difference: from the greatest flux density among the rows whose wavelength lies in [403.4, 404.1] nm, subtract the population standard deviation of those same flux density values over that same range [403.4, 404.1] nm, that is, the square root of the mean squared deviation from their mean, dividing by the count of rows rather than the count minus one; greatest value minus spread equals 15.5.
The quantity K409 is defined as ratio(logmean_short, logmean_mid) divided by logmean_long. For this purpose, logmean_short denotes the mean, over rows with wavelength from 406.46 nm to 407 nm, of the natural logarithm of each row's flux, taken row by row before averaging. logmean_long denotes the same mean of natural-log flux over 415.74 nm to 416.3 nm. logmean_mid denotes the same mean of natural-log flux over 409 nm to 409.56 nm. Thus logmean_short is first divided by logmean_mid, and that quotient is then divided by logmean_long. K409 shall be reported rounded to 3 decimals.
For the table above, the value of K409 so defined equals 0.403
